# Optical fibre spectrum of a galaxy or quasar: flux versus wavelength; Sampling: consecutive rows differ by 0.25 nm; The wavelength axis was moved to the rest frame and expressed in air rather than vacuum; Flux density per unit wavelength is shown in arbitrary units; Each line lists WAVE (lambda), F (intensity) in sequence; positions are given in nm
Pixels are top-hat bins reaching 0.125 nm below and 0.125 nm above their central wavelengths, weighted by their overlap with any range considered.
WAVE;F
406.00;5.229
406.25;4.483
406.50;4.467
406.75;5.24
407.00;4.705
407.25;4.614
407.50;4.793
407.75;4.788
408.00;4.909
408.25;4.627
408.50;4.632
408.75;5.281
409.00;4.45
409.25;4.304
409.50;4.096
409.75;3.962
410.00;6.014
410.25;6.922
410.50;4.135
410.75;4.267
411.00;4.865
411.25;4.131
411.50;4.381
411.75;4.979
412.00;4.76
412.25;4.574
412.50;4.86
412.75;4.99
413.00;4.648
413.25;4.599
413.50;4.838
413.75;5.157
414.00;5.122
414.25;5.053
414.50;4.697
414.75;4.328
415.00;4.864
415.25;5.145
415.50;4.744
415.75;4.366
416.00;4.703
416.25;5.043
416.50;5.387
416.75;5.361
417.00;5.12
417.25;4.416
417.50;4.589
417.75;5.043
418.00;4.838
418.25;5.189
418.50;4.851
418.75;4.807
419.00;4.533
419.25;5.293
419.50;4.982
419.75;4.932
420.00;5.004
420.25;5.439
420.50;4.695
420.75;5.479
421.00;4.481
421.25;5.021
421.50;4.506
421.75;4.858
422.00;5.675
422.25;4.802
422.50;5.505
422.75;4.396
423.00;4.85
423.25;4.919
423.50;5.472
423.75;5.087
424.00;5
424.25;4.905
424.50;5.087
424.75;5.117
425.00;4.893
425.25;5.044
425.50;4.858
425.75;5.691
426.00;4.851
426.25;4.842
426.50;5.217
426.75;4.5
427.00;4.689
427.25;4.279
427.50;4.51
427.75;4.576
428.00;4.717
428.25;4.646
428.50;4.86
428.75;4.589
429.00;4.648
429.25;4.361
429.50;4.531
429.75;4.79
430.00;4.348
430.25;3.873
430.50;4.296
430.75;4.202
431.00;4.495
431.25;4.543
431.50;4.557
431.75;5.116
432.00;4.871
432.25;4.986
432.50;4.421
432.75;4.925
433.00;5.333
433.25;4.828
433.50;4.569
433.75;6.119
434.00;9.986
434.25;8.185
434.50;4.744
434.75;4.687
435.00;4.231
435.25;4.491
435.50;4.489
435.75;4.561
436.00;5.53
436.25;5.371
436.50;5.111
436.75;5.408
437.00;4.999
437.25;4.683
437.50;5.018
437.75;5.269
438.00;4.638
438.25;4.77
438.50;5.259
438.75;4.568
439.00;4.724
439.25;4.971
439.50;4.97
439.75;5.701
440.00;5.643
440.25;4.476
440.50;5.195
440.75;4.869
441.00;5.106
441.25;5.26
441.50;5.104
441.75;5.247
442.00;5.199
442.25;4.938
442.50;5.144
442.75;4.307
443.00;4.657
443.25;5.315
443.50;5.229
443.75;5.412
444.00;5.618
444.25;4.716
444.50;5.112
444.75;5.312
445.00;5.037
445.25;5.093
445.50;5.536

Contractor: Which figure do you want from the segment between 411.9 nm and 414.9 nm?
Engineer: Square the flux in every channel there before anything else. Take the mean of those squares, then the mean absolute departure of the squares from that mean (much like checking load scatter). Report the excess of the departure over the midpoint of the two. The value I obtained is -10.6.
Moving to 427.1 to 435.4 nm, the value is -8.8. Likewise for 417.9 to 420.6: -11.3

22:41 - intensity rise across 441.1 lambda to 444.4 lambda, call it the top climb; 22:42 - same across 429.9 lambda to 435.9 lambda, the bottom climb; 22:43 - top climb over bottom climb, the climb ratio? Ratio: -2.6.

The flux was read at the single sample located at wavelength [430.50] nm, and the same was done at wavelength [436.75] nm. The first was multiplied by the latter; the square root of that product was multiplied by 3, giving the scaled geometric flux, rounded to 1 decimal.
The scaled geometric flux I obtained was 14.5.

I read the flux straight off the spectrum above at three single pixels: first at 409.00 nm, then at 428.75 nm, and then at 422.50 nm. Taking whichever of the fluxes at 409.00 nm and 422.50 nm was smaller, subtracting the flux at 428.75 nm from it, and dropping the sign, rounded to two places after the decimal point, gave 0.14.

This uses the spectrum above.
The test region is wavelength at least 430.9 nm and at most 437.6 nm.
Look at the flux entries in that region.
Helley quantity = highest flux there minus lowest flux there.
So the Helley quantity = 5.8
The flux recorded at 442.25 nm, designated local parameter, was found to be 4.938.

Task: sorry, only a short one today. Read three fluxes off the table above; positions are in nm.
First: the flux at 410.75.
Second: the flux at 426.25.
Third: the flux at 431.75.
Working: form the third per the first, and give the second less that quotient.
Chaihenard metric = 3.64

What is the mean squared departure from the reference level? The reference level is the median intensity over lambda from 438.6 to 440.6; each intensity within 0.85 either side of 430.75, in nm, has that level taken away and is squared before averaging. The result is 0.46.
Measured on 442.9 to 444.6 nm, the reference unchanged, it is 0.14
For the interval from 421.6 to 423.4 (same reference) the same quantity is 0.17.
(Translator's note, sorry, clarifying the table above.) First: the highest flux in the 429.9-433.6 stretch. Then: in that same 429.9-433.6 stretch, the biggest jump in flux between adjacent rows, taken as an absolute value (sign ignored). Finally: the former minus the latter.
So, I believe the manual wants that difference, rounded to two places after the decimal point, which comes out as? 4.77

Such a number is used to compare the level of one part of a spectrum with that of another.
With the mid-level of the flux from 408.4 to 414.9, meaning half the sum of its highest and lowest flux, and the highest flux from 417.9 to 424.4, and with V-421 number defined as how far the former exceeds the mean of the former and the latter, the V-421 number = -0.12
